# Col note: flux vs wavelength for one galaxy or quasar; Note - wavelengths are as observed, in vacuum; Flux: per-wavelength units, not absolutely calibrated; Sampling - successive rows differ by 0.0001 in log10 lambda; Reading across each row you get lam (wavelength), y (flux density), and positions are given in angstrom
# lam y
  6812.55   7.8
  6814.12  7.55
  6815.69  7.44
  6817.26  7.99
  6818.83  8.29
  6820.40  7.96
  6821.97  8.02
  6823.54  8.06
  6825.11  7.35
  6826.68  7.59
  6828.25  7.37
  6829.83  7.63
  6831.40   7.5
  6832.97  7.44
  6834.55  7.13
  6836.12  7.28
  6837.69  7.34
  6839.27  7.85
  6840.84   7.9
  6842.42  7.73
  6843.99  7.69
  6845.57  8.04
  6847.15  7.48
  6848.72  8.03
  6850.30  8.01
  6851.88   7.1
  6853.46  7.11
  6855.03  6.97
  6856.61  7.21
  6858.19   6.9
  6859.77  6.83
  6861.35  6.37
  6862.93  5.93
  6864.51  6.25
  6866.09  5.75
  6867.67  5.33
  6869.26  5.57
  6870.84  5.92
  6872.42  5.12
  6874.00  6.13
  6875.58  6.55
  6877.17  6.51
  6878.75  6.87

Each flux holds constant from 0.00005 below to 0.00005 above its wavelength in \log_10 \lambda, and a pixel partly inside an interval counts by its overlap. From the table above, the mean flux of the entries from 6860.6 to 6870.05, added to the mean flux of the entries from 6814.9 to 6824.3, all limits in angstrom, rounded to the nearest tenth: 13.8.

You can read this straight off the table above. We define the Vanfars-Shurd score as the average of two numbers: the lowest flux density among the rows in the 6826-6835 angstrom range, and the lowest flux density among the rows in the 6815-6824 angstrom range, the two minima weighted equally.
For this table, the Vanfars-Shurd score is 7.3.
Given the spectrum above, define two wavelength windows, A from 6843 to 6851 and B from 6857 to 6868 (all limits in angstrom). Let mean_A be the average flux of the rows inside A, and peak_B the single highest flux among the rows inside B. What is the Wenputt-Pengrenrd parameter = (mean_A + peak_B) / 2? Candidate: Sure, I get 7.4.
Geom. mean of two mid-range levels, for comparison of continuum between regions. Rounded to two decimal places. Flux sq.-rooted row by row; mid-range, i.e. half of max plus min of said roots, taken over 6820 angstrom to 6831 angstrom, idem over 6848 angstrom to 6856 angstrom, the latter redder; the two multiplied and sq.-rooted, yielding 2.76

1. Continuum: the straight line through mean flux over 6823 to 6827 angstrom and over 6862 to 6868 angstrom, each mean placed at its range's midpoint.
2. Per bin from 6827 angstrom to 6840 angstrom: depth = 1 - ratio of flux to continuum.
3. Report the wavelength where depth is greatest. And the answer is 6828.25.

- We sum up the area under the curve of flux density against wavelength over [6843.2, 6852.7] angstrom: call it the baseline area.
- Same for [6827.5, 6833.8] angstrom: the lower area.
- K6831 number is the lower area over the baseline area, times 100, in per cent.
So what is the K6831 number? 64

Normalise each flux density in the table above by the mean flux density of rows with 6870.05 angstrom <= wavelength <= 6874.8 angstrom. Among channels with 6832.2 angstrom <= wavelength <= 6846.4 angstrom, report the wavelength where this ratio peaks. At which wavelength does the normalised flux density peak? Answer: 6845.57 angstrom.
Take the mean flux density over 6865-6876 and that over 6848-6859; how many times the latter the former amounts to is 0.79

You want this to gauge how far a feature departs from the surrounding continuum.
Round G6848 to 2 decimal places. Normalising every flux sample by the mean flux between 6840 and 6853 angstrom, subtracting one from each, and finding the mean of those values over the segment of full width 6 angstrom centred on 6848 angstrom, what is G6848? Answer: 0.02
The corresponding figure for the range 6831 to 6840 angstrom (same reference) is -0.04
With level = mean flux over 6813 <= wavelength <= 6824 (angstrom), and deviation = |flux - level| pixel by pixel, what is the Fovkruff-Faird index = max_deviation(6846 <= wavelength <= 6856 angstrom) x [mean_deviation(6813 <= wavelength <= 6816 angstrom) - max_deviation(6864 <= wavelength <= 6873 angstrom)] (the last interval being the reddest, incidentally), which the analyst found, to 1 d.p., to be -2.2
